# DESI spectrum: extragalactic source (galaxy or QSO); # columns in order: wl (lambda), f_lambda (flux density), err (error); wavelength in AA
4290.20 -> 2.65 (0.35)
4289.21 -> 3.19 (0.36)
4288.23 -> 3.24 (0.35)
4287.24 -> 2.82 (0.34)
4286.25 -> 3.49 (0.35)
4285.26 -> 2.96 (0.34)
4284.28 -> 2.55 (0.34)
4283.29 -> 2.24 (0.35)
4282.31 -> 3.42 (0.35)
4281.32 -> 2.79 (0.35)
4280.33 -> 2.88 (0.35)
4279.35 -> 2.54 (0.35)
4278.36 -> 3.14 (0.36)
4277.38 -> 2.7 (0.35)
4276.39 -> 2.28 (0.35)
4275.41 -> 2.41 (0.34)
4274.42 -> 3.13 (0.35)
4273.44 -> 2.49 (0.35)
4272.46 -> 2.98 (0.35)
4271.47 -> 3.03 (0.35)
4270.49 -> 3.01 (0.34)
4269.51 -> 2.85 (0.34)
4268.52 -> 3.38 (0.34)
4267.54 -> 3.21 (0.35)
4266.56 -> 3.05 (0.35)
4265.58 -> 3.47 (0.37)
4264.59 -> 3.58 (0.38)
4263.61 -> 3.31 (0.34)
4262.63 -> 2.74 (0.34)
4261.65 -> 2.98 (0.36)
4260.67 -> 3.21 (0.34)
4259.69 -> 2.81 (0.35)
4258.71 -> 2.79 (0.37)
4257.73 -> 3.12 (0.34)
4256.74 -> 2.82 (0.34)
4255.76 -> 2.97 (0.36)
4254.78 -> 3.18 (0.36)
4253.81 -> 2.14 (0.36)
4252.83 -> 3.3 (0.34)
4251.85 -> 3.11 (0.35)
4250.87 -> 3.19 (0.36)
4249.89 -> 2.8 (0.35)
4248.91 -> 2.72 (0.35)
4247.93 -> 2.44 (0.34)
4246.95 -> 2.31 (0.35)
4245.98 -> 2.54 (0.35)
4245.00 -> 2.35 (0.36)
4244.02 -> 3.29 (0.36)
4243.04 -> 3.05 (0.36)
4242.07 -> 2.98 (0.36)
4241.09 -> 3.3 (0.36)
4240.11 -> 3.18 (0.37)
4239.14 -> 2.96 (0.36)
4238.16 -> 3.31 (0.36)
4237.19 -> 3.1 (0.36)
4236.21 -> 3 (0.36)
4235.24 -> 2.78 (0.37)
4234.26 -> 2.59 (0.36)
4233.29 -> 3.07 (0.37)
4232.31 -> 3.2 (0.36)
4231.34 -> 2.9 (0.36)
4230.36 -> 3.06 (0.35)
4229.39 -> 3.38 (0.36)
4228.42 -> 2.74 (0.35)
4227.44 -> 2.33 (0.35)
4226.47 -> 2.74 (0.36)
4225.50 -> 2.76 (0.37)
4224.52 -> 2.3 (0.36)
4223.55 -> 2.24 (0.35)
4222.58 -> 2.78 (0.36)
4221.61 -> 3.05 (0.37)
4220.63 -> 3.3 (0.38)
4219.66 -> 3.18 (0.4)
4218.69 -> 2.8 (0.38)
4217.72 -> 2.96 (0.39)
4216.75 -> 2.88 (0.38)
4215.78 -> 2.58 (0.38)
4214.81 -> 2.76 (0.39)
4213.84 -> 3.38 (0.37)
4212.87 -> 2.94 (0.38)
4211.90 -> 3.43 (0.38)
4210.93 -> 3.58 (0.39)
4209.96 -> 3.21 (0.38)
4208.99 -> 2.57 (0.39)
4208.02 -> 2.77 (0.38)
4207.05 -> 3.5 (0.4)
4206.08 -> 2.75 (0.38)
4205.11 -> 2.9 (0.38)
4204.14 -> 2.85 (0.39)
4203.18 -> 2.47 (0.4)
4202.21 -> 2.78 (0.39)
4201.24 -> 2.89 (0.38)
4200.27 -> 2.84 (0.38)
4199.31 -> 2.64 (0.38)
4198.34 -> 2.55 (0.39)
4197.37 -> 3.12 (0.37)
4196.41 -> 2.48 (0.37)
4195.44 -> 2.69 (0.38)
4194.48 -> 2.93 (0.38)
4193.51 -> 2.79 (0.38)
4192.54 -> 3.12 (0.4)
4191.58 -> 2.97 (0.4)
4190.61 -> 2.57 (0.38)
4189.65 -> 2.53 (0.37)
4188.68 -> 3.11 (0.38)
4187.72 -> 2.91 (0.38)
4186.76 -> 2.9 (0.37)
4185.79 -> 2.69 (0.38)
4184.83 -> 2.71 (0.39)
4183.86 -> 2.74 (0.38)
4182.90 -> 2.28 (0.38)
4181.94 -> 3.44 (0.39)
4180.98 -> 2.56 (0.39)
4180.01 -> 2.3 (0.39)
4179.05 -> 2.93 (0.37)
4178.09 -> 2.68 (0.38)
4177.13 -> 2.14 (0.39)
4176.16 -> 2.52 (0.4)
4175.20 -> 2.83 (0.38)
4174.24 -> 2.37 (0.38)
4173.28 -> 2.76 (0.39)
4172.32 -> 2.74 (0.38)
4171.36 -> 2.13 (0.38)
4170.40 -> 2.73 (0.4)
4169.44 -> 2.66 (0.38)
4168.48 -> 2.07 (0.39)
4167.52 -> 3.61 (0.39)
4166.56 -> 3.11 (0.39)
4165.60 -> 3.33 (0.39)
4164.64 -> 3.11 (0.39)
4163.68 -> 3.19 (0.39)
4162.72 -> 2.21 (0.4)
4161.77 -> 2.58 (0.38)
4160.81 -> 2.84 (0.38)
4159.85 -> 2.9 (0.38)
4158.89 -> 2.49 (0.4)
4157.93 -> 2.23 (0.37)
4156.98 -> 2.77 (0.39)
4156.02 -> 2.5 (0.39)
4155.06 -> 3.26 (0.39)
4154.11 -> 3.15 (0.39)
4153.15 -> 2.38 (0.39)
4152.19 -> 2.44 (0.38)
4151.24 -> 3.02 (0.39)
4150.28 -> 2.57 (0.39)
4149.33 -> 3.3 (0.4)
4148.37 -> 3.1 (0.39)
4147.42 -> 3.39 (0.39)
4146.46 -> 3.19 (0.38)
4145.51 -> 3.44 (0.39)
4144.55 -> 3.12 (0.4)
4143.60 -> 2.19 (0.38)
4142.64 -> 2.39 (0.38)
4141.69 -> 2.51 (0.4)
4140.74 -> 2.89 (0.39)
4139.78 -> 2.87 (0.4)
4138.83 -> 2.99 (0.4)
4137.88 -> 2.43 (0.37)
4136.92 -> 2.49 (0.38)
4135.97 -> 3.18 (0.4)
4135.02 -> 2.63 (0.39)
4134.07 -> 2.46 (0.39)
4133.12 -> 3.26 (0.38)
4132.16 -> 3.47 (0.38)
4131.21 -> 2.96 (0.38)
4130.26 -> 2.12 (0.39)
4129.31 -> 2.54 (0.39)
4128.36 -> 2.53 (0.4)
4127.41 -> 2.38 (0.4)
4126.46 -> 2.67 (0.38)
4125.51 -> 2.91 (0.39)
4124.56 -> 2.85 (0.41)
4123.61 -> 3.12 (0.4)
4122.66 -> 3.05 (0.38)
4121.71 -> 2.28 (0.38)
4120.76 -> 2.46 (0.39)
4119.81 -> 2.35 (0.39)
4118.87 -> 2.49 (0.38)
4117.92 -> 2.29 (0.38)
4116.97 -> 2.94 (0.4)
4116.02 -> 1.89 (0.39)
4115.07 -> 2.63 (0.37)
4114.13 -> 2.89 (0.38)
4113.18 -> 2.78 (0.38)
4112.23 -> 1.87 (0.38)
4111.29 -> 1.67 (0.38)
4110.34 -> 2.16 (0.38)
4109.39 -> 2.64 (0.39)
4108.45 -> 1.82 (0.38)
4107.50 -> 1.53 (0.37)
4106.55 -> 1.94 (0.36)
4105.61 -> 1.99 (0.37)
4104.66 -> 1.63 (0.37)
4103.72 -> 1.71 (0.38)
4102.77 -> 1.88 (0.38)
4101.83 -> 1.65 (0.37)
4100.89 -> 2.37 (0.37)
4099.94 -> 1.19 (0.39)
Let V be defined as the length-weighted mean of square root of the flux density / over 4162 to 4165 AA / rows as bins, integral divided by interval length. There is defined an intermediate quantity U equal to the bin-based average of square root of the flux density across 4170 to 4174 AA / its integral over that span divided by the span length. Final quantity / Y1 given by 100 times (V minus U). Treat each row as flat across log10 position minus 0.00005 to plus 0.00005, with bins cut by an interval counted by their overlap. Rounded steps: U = 1.60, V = 1.67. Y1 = 7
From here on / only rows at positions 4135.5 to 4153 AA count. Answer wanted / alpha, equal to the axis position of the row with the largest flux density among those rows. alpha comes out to 4145.51 AA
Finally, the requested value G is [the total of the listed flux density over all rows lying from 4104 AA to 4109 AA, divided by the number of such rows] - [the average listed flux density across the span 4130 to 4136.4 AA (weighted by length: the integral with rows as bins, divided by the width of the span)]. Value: -1.1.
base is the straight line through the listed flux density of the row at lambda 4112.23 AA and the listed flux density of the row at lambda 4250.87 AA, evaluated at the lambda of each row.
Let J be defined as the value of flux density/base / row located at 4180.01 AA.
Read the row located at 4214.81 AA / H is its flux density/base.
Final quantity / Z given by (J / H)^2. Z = 0.9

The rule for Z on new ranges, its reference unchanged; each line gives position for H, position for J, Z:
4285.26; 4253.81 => 0.6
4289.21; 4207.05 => 2.0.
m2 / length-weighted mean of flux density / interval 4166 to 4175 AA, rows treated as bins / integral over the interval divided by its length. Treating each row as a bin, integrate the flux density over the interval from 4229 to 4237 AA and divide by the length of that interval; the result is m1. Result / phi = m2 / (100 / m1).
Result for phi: 0.0808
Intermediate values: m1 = 3.00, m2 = 2.70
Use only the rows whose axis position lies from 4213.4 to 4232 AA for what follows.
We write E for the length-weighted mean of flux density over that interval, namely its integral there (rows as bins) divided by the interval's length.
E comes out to 2.85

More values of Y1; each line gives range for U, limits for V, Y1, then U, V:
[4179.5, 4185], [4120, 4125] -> 2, 1.63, 1.65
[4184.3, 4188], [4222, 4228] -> -8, 1.67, 1.59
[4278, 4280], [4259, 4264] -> 5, 1.68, 1.73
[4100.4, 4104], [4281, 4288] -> 32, 1.38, 1.70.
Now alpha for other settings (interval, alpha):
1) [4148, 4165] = 4149.33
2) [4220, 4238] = 4229.39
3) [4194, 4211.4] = 4210.93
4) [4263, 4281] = 4264.59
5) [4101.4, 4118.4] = 4116.97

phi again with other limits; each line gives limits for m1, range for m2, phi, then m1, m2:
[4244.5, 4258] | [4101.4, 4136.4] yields 0.0673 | 2.78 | 2.42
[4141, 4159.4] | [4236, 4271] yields 0.0841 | 2.81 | 2.99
